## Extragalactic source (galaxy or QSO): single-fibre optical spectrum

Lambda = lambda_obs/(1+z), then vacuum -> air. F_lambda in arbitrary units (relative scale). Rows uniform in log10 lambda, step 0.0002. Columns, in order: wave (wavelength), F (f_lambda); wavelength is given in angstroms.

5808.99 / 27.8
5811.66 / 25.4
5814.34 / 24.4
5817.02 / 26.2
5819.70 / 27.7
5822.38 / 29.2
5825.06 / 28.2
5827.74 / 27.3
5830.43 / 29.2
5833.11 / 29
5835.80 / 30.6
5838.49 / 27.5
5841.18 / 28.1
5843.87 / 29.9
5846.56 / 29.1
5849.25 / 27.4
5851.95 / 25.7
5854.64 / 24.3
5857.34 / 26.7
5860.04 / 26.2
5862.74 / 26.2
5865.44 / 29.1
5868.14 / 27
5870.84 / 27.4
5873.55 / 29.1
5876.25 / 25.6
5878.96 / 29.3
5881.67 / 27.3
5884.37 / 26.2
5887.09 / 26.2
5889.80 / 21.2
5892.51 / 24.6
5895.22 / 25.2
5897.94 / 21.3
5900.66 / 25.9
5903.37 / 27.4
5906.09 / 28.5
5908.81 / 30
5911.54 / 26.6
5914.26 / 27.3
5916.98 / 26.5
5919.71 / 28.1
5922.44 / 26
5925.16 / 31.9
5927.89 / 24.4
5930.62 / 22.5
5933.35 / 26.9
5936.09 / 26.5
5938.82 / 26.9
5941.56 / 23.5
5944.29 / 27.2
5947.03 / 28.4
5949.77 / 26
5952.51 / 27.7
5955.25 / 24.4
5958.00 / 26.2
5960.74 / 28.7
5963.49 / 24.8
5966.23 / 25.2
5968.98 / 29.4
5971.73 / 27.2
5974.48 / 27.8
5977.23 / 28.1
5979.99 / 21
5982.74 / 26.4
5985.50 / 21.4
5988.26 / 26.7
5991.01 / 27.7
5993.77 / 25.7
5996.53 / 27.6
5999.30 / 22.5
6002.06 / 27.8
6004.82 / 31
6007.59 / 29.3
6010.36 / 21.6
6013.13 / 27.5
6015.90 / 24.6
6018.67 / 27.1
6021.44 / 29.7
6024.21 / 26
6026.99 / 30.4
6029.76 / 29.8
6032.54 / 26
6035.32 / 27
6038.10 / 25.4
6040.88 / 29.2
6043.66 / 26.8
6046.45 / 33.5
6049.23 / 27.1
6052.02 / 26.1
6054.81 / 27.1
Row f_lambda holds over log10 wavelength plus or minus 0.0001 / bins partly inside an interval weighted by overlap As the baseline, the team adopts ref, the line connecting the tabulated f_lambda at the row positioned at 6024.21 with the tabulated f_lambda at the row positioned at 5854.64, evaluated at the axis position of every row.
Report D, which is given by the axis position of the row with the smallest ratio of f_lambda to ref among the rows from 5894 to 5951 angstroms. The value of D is 5897.94 angstroms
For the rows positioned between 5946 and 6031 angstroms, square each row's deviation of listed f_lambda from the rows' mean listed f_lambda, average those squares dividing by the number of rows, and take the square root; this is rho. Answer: 2.55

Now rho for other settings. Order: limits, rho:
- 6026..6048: 2.54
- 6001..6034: 2.61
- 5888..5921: 2.56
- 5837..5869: 1.54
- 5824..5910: 2.19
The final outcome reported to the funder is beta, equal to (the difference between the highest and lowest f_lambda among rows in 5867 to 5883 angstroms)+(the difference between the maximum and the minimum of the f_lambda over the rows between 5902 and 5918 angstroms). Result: 7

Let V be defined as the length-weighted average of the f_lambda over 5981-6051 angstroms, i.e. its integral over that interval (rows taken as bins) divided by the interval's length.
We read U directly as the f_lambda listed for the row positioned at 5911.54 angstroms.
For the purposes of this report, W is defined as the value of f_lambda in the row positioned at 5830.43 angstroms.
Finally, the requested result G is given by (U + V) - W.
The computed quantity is 24.5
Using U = 26.6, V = 27.1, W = 29.2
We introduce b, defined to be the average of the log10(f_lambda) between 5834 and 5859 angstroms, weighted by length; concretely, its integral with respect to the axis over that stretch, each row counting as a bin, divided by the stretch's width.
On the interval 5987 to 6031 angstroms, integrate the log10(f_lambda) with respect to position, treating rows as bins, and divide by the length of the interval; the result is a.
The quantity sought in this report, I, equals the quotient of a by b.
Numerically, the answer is 0.99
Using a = 1.432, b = 1.44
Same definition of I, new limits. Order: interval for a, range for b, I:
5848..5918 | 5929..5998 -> 1.00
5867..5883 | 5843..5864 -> 1.01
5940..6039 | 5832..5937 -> 1.00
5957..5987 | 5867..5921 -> 0.99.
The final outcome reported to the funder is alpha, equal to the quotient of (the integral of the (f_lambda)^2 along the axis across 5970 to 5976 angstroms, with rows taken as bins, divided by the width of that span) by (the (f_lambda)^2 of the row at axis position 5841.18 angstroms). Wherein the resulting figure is 0.97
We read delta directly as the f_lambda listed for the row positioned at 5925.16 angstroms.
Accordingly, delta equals 31.9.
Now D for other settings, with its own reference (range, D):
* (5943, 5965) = 5955.25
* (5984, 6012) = 6010.36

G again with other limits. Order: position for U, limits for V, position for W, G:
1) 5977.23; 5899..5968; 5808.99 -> 27.0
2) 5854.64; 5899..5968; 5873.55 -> 21.9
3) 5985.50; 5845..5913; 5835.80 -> 17.4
